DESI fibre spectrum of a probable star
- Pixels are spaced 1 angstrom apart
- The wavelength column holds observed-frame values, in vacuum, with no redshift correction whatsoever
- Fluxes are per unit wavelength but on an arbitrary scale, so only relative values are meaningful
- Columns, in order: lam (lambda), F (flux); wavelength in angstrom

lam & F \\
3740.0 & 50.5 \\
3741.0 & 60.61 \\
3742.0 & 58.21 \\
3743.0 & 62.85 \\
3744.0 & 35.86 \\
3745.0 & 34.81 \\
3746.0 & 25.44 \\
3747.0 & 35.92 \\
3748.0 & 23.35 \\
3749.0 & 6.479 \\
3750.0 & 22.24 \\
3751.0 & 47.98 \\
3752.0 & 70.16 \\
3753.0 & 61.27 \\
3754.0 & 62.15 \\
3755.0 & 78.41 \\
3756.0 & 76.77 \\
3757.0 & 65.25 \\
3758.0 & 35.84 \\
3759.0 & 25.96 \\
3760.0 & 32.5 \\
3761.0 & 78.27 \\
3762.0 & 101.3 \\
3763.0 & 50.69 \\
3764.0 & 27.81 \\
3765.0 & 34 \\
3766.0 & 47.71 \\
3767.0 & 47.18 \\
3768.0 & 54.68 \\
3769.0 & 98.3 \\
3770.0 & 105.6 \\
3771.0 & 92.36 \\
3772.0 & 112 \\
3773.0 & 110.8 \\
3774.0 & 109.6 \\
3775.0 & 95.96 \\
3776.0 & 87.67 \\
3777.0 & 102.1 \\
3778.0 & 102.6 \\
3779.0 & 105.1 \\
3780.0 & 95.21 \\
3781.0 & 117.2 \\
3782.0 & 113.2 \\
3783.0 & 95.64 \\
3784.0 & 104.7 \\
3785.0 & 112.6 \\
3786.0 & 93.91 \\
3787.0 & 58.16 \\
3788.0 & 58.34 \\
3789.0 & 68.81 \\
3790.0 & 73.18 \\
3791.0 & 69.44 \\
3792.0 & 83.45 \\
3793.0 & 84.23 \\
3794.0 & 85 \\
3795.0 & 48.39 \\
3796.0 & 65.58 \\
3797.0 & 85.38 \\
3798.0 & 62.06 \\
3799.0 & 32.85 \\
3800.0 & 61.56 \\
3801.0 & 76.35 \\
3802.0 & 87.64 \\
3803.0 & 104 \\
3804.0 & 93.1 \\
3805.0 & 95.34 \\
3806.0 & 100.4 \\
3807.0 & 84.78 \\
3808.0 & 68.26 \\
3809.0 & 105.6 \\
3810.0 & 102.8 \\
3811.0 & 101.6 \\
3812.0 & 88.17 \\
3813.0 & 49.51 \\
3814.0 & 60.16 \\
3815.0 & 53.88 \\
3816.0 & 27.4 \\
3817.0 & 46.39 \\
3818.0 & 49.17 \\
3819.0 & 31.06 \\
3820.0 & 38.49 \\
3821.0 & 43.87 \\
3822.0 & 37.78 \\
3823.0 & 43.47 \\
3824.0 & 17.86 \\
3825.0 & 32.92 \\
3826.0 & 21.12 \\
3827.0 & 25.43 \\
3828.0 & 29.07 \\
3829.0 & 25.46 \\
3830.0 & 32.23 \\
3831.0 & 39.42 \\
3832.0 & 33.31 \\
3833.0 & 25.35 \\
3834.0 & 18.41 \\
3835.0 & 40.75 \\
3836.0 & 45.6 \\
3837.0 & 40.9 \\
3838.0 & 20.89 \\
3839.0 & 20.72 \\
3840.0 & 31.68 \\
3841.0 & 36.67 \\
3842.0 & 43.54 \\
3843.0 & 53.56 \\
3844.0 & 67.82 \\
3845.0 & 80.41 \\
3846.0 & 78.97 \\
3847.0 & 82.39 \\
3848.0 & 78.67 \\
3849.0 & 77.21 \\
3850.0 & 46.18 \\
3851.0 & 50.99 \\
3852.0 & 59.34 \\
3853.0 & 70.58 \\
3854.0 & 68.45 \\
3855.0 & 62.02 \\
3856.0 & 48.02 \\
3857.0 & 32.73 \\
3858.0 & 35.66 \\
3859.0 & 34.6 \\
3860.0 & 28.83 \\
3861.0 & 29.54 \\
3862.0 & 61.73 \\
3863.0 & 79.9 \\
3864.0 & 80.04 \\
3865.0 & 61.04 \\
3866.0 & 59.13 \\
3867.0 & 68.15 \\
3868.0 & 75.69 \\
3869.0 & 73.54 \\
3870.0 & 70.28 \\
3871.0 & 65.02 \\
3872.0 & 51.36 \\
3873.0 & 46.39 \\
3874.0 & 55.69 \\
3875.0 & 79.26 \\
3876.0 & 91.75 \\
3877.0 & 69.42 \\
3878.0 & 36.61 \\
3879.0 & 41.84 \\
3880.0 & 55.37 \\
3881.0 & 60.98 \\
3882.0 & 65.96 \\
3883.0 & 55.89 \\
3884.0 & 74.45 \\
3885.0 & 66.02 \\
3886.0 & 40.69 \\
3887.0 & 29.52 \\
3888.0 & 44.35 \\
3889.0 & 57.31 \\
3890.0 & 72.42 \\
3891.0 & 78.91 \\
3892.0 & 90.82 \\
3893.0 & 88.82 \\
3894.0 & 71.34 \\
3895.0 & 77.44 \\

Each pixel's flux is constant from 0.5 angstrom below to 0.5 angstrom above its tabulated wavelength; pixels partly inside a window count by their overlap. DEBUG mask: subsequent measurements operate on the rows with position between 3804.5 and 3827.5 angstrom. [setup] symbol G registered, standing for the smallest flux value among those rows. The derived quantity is 17.86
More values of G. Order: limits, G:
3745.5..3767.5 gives 6.479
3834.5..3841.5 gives 20.72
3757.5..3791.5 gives 25.96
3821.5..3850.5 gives 17.86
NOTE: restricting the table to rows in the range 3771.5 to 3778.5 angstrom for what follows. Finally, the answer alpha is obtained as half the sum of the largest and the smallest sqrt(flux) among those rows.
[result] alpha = 10.0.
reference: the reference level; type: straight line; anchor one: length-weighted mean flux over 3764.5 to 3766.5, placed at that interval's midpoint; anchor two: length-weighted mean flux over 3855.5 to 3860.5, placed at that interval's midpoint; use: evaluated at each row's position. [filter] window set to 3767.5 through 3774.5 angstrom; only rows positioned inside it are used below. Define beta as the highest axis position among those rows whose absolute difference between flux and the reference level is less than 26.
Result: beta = 3768.0 angstrom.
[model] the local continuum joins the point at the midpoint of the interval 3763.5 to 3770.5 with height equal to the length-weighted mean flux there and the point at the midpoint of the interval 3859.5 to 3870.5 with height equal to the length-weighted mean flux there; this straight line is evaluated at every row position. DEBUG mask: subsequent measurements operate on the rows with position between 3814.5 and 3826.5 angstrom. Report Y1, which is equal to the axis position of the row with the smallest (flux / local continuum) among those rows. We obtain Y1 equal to 3824.0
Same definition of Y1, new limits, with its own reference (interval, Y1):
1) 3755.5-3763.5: 3759.0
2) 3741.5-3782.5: 3749.0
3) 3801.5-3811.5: 3808.0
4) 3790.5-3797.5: 3795.0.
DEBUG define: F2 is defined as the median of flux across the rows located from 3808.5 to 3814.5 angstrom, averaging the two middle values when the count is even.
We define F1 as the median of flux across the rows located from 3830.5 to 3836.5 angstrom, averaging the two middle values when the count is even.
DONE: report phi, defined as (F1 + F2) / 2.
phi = 66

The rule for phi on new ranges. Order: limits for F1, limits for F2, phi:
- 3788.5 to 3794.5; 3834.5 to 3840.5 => 57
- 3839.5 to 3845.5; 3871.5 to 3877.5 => 56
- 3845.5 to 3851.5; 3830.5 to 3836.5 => 57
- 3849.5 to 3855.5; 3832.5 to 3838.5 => 47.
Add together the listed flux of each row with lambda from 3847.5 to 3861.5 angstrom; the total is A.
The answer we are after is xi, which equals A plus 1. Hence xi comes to 724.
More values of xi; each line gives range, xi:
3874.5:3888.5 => 813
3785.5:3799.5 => 970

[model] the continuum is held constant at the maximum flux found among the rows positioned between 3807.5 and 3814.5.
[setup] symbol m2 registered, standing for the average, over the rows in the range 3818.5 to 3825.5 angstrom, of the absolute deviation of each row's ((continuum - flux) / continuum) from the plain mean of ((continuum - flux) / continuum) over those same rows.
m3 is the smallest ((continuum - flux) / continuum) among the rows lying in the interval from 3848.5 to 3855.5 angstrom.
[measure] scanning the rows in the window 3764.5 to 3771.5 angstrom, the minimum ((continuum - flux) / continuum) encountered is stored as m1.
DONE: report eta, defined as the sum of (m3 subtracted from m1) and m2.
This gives -0.21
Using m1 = 0.00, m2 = 0.06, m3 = 0.27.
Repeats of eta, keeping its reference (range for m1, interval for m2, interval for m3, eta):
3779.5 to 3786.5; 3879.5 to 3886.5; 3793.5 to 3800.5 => -0.23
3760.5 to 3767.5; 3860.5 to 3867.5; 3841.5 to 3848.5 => -0.07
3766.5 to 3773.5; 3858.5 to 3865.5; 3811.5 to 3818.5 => -0.04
